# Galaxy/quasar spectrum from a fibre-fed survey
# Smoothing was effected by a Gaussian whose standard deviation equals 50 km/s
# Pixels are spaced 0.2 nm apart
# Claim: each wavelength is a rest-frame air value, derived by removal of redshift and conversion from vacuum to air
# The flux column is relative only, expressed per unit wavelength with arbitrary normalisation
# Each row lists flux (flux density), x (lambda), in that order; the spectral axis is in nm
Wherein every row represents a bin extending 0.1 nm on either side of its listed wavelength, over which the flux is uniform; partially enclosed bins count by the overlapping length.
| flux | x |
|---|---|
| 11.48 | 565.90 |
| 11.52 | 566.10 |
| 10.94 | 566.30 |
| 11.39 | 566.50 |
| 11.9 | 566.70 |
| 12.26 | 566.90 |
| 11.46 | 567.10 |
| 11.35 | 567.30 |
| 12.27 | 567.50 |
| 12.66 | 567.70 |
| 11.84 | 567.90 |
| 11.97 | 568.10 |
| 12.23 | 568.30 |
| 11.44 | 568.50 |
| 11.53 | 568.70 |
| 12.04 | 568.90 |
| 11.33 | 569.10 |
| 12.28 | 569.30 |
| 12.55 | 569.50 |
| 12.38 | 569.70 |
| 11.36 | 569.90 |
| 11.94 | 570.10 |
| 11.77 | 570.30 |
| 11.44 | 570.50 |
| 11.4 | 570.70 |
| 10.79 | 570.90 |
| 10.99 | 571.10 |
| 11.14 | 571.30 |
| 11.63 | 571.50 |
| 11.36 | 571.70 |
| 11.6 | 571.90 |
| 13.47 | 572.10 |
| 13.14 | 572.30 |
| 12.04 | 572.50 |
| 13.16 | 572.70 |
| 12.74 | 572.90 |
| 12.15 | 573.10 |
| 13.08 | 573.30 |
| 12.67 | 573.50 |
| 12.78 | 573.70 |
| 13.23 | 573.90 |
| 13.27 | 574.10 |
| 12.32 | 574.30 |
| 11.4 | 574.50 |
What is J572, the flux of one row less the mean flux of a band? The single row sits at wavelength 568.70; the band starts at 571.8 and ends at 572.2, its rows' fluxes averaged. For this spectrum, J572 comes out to -1.0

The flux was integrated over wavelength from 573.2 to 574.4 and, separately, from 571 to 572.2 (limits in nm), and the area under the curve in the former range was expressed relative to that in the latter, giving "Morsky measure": 1.10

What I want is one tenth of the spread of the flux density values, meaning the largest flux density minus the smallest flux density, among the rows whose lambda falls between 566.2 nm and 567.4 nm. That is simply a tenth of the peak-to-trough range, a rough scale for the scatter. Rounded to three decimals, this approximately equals 0.132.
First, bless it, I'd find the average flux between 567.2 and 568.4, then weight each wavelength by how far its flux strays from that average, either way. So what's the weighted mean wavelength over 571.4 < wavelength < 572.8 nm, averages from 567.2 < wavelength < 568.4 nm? 572.15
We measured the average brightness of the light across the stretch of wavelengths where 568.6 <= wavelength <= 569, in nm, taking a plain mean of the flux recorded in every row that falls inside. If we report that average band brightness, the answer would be 11.8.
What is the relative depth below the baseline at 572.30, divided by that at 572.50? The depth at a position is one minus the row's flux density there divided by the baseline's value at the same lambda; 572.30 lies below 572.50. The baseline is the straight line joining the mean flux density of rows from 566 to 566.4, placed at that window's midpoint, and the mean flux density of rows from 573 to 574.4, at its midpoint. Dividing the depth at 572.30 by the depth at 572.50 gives -1.3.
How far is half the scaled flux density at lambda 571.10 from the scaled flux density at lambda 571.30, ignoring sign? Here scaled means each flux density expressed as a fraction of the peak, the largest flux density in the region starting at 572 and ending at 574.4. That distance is 0.42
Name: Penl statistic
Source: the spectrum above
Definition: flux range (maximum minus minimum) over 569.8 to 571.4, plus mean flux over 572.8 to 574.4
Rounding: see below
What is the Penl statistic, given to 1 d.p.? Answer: 13.9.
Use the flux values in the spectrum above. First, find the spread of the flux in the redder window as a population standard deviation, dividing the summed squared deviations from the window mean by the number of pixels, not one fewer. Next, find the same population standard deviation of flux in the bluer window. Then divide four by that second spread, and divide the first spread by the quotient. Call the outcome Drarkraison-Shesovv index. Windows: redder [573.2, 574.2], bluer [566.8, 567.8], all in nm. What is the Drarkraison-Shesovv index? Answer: 0.031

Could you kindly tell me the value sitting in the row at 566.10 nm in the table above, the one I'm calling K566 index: 11.52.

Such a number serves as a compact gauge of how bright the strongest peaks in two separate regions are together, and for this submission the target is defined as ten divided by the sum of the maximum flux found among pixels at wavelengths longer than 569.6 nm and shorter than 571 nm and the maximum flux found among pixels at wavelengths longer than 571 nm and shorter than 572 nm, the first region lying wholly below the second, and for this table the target 0.416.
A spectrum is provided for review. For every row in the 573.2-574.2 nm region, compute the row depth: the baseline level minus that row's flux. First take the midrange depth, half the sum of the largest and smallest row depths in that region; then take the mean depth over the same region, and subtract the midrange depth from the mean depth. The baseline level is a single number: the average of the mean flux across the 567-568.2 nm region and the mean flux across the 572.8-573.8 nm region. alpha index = -0.036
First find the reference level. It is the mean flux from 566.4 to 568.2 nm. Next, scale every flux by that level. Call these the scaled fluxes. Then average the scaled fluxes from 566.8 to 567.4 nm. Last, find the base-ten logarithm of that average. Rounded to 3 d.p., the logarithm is -0.008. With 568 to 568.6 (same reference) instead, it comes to -0.001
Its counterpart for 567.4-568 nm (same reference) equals 0.013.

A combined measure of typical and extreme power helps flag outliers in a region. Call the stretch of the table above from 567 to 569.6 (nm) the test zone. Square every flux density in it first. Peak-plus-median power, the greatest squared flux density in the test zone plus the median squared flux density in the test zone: 304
